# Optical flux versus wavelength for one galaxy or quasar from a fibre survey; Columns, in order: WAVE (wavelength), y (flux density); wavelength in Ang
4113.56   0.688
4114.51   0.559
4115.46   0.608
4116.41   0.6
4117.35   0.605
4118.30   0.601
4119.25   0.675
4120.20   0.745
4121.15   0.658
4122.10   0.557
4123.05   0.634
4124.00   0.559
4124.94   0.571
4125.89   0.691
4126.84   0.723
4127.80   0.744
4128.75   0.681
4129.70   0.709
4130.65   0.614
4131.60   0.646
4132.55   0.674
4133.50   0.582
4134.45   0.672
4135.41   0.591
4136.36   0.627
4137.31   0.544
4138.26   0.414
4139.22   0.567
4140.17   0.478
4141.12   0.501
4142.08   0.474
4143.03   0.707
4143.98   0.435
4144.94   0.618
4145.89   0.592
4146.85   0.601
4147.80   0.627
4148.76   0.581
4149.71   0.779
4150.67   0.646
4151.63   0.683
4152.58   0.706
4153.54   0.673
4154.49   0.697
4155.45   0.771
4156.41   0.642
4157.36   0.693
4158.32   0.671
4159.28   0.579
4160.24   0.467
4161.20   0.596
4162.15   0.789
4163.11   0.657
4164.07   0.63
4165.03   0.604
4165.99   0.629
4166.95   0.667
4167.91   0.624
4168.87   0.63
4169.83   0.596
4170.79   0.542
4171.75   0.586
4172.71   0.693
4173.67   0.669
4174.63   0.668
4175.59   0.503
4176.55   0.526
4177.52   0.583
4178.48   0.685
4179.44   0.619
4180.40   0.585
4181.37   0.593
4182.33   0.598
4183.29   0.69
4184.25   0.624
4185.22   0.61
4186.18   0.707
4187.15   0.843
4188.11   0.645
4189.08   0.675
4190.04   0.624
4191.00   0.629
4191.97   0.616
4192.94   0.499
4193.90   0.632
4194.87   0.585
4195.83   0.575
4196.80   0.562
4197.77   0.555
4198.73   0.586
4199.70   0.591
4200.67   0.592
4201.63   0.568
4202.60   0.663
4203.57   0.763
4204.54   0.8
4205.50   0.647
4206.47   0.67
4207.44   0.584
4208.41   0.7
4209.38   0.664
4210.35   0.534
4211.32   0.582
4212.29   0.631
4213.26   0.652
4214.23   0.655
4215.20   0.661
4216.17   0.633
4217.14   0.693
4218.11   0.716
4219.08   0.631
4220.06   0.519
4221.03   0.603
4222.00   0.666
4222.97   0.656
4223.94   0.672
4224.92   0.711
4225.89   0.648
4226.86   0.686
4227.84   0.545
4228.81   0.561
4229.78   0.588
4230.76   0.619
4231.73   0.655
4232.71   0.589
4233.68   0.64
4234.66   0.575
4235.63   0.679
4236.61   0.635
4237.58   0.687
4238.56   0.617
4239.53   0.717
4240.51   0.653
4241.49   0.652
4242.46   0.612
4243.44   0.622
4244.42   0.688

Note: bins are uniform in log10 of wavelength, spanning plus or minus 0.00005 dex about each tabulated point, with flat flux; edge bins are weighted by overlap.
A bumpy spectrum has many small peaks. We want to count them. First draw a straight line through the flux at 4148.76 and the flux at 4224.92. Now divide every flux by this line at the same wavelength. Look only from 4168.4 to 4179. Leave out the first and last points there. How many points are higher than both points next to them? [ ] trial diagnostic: 1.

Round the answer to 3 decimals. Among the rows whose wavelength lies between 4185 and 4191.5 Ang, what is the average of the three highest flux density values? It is 0.742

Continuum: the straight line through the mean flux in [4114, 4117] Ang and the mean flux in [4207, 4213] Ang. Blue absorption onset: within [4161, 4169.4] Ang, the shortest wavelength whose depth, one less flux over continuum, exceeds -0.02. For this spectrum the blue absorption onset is 4161.20 Ang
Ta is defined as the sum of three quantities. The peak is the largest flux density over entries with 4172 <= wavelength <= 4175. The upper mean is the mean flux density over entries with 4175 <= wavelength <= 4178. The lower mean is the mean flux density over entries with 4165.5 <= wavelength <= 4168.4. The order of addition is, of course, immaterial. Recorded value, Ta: 1.87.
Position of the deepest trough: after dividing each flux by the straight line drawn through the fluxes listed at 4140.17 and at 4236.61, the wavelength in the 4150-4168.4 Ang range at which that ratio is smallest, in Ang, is 4160.24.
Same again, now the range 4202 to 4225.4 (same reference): 4220.06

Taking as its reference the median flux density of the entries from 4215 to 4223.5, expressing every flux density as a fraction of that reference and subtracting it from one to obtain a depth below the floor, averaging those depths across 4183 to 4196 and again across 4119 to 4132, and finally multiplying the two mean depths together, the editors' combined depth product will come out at -0.0001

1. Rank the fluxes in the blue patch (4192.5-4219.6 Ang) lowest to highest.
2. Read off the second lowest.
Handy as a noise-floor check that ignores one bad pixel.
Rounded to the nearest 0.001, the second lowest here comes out 0.534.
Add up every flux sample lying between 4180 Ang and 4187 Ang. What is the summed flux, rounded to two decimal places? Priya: 4.41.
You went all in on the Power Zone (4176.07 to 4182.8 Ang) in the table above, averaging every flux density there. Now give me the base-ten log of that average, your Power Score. -0.223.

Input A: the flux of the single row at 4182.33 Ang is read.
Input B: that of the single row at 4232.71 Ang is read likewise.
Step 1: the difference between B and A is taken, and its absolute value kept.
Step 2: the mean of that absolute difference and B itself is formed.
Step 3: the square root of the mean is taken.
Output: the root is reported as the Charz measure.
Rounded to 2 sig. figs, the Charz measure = 0.55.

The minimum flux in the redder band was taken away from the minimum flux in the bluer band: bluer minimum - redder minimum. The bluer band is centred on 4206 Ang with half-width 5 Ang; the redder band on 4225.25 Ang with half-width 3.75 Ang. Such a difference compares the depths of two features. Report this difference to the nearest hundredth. -0.01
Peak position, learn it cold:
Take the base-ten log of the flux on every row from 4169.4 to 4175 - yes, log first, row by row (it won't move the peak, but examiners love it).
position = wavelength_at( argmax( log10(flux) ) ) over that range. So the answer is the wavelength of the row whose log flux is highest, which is 4172.71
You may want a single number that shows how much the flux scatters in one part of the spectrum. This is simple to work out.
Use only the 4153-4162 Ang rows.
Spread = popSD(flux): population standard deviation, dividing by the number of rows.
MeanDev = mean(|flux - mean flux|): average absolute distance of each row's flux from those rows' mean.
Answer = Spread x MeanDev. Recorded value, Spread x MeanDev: 0.0053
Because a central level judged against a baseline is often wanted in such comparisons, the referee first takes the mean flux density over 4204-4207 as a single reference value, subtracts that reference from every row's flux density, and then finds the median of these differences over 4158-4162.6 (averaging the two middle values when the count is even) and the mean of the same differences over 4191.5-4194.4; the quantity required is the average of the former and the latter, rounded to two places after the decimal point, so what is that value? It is -0.12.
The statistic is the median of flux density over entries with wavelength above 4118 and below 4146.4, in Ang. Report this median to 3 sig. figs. 0.616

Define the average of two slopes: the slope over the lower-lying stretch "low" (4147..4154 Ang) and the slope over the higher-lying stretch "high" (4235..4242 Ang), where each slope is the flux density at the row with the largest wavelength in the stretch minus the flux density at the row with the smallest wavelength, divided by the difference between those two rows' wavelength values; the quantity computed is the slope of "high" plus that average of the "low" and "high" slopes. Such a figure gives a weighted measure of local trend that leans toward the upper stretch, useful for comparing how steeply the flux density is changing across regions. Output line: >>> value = -0.003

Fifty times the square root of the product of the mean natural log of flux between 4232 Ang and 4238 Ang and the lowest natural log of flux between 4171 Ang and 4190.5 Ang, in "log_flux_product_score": 28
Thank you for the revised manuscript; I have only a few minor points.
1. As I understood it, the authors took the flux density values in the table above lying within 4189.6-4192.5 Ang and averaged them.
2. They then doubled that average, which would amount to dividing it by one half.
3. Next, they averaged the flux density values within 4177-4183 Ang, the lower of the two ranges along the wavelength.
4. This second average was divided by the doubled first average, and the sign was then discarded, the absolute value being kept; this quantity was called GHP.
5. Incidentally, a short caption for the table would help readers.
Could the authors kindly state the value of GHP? 0.49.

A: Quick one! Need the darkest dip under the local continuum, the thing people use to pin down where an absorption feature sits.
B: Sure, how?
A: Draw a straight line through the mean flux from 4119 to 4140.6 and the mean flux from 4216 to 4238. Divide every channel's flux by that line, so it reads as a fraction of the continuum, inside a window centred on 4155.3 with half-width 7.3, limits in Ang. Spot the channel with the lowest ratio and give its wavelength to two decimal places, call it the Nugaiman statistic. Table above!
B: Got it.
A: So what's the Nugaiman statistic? 4160.24 Ang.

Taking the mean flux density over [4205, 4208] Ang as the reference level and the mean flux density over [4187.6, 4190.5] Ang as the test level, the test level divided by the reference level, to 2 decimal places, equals 1.02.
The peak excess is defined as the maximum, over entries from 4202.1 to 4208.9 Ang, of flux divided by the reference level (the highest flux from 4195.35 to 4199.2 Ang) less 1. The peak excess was 0.37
